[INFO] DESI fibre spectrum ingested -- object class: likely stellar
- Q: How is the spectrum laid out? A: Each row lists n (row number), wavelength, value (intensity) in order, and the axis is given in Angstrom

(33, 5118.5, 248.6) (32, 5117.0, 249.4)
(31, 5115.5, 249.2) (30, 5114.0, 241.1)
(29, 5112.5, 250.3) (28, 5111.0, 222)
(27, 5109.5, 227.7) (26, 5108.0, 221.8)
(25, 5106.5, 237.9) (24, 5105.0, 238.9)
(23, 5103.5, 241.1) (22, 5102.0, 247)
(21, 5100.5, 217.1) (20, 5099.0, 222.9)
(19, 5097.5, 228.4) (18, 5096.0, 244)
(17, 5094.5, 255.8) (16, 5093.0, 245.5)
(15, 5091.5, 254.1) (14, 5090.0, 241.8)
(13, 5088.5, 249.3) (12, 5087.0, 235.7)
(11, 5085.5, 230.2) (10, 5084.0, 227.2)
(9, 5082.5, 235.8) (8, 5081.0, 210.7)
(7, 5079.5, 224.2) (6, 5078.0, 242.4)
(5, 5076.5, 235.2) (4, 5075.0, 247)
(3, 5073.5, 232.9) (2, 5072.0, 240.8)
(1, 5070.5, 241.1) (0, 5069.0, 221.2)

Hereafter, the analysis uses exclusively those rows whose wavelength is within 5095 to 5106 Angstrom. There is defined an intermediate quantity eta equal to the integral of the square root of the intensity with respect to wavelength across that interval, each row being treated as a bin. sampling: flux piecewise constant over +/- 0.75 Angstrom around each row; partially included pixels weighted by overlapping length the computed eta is 169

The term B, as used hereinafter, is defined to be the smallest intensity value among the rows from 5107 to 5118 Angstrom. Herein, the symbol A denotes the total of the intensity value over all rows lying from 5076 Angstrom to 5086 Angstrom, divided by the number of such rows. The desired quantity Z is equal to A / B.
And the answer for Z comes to 1.03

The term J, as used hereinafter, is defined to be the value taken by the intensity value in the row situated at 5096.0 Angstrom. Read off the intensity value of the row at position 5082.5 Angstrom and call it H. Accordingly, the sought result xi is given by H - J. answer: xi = -8.2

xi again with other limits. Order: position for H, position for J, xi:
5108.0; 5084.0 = -5.4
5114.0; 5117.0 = -8.3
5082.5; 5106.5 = -2.1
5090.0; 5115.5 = -7.4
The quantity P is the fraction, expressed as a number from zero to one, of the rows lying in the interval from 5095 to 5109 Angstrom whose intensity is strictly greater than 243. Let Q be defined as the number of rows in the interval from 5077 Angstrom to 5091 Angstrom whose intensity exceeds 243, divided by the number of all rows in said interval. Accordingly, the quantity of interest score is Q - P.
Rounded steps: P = 0.22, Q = 0.11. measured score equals -0.11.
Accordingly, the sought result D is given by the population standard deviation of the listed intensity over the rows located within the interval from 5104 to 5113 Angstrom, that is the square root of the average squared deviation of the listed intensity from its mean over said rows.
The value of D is 10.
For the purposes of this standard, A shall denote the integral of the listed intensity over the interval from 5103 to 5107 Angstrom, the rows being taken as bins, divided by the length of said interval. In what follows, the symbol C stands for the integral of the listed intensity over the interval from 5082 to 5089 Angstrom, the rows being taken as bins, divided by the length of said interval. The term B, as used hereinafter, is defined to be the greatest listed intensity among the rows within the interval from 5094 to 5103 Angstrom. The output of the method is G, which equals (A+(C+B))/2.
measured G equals 365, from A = 239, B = 255.8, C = 235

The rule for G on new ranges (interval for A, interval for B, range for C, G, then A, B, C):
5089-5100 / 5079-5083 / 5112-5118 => 362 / 241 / 235.8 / 247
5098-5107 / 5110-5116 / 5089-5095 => 367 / 234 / 250.3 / 249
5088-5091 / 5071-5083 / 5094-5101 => 363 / 246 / 247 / 233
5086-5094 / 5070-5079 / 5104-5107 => 365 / 245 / 247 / 239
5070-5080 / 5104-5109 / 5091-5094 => 363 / 238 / 238.9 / 250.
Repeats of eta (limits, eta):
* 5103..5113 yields 153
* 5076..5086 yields 151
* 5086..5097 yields 172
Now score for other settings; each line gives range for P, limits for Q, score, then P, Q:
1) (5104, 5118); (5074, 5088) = -0.22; 0.33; 0.11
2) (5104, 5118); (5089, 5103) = 0.22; 0.33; 0.56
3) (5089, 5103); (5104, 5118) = -0.22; 0.56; 0.33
